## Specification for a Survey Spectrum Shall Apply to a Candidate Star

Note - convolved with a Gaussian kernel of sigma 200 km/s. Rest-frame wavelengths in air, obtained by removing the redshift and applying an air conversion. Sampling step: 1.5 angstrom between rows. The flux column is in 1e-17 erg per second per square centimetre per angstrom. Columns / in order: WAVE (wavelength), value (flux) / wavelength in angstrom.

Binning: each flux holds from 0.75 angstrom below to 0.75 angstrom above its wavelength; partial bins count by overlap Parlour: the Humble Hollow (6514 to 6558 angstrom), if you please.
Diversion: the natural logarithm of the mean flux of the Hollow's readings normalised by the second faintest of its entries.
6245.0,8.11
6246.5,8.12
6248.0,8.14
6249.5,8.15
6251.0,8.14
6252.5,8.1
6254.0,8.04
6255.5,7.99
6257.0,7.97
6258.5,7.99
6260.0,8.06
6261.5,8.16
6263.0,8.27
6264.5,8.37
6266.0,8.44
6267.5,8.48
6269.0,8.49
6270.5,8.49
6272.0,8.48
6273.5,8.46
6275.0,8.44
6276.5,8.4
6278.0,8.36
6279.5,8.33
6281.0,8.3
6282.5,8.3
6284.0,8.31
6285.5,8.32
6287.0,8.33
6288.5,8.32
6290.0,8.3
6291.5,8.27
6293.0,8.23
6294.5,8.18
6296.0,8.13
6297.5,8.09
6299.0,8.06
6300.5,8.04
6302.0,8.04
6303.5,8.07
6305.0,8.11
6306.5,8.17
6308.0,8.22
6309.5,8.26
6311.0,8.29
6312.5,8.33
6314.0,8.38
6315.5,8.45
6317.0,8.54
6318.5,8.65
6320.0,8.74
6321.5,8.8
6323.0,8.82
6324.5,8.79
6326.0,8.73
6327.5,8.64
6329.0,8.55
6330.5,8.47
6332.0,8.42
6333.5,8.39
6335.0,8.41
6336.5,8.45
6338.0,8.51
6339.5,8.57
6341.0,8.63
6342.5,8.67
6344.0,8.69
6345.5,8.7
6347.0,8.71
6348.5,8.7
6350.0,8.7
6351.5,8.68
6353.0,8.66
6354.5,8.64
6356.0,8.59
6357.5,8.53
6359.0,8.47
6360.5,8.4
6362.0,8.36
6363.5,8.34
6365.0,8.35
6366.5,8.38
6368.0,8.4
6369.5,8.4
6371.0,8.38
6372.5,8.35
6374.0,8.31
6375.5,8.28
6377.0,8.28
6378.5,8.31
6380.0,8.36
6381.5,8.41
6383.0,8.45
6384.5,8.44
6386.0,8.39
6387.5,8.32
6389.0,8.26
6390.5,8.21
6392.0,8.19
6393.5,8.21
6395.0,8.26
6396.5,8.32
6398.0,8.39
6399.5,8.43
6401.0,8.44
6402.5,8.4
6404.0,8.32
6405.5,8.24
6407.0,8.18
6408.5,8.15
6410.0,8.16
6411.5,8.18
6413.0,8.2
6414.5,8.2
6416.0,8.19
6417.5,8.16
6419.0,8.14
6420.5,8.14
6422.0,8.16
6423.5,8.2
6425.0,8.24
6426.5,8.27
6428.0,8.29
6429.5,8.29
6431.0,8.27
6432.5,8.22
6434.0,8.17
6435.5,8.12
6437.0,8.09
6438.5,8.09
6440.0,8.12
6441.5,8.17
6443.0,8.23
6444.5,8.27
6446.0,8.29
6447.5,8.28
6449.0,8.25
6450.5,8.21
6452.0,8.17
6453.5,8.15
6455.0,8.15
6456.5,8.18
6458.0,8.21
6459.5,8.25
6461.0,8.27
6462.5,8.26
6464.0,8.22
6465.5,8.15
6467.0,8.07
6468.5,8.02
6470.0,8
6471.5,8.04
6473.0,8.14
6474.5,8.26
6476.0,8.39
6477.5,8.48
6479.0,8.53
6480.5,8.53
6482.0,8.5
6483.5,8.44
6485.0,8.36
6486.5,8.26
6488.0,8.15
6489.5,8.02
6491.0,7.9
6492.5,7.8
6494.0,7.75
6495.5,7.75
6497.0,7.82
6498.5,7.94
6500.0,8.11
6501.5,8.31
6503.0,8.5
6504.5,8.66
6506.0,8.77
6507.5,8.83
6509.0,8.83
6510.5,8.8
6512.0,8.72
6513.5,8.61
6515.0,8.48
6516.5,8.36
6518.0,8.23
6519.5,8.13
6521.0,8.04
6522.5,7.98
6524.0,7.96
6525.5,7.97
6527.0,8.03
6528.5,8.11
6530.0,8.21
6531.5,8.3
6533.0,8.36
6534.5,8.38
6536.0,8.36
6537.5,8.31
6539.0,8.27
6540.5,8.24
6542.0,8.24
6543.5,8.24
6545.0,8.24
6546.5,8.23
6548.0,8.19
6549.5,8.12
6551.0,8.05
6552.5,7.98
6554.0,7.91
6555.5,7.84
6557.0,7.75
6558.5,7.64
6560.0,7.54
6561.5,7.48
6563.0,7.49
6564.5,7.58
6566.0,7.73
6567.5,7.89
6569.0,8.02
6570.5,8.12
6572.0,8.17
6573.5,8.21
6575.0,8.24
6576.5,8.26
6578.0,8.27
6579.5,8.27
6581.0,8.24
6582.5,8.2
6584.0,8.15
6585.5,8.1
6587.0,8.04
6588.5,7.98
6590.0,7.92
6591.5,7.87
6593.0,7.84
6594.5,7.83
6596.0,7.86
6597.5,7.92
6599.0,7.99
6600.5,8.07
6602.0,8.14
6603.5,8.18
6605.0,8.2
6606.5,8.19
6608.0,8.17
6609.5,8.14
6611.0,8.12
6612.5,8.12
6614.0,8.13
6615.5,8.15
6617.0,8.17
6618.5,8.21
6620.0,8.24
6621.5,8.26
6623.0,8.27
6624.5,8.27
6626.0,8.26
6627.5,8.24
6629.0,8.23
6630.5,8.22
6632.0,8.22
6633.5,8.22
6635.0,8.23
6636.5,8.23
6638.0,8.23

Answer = 0.039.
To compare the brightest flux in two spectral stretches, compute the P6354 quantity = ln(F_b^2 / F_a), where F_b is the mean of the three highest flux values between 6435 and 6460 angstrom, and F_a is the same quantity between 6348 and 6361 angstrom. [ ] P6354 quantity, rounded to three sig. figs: 2.07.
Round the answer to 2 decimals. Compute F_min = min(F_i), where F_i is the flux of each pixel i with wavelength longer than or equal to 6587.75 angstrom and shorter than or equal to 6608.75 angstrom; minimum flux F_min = 7.83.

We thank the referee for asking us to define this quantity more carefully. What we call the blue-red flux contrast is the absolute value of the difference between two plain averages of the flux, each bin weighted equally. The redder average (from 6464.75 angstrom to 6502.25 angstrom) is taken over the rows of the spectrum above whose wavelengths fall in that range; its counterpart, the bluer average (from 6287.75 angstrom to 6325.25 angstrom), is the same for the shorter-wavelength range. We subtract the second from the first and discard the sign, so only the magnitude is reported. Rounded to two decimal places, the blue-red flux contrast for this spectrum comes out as 0.18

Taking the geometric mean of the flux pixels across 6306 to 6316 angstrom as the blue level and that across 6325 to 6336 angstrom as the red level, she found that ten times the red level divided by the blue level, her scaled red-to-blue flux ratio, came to 10.3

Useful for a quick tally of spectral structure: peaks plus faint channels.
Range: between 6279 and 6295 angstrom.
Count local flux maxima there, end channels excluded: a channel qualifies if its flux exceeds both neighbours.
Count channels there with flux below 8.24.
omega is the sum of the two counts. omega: 3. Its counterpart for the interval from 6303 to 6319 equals 4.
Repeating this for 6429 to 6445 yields 8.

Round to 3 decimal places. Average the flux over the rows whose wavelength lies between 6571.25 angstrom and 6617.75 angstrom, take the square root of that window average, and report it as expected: 2.846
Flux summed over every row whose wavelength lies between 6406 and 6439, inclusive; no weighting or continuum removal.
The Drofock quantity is 180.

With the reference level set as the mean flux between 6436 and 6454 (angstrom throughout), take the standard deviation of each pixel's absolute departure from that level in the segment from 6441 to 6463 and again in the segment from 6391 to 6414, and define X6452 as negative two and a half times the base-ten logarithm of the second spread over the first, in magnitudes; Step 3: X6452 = -1.3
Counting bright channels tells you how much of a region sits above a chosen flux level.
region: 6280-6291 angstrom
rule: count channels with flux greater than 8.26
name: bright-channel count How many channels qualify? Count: 7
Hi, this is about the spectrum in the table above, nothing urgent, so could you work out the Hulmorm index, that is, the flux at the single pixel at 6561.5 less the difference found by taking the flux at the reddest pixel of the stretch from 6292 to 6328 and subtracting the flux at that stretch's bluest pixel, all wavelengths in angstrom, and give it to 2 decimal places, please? 7.07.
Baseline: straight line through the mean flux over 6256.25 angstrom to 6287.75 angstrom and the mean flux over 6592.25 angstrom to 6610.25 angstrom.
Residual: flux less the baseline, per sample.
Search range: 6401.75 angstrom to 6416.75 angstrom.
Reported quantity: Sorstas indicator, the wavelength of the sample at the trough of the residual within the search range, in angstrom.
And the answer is 6408.5 angstrom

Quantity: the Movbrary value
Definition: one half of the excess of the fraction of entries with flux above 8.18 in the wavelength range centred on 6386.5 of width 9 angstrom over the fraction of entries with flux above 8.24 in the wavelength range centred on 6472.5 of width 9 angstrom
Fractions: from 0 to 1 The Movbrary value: 0.33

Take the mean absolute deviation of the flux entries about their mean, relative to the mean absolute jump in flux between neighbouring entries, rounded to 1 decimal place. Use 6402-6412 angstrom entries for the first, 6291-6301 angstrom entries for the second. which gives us 1.9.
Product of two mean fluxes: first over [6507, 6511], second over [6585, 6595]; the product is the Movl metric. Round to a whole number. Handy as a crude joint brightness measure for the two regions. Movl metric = 70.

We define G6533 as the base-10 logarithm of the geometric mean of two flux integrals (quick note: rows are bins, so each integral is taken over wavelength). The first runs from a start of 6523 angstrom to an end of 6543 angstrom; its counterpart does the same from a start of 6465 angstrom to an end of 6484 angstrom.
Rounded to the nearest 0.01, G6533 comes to 2.21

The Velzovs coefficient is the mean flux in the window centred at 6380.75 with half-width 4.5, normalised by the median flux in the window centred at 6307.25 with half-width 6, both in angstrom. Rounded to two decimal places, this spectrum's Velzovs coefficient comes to 1.02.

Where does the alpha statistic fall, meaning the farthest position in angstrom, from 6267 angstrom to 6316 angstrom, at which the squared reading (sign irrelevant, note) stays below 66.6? 6305.0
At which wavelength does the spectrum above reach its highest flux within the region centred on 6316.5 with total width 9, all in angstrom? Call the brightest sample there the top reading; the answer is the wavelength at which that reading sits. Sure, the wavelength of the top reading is 6320.0 angstrom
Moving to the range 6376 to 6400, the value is 6383.0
